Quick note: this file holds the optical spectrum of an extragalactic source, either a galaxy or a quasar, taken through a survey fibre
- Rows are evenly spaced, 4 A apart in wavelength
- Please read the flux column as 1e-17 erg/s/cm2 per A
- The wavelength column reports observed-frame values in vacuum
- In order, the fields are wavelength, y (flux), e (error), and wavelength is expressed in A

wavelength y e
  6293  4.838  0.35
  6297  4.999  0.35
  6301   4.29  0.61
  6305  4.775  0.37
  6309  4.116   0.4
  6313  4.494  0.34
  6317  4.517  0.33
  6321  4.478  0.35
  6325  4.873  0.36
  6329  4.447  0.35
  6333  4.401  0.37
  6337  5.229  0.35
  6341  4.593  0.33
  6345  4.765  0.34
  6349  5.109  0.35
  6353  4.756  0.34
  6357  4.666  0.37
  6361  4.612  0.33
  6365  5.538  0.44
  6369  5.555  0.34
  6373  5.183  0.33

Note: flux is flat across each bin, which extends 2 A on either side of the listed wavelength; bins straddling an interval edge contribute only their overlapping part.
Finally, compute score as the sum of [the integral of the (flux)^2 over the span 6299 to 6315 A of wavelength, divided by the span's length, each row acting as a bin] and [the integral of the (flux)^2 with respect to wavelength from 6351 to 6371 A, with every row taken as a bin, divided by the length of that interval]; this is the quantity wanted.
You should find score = 45.0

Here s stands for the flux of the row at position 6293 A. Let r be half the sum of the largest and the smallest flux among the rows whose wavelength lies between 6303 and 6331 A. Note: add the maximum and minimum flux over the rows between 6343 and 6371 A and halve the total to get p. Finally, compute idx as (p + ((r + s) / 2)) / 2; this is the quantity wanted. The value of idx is 4.87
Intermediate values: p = 5.1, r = 4.5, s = 4.838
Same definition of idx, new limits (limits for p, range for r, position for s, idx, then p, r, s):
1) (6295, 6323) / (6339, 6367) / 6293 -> 4.75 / 4.6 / 5.1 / 4.838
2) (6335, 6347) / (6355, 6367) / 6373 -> 5.02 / 4.9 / 5.1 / 5.183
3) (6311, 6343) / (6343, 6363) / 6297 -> 4.87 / 4.8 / 4.9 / 4.999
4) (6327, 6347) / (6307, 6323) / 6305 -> 4.68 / 4.8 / 4.3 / 4.775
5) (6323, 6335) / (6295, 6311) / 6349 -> 4.74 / 4.6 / 4.6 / 5.109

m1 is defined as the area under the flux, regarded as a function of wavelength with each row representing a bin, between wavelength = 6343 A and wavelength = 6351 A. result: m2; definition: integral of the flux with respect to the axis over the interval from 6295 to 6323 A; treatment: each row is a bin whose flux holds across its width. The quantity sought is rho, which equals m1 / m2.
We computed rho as 0.3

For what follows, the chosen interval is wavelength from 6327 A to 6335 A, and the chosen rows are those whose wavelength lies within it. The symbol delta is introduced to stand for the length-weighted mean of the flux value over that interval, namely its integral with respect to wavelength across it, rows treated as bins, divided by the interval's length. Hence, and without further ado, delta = 4.4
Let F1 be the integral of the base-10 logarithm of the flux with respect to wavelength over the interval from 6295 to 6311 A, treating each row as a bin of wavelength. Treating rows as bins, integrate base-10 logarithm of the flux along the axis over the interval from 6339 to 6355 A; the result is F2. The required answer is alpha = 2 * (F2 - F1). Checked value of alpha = 0.8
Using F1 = 10.5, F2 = 10.9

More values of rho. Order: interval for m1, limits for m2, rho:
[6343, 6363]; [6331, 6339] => 2.5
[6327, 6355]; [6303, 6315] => 2.5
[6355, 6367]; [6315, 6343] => 0.5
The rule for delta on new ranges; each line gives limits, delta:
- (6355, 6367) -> 4.9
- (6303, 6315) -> 4.5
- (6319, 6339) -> 4.7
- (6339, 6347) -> 4.7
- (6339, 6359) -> 4.8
